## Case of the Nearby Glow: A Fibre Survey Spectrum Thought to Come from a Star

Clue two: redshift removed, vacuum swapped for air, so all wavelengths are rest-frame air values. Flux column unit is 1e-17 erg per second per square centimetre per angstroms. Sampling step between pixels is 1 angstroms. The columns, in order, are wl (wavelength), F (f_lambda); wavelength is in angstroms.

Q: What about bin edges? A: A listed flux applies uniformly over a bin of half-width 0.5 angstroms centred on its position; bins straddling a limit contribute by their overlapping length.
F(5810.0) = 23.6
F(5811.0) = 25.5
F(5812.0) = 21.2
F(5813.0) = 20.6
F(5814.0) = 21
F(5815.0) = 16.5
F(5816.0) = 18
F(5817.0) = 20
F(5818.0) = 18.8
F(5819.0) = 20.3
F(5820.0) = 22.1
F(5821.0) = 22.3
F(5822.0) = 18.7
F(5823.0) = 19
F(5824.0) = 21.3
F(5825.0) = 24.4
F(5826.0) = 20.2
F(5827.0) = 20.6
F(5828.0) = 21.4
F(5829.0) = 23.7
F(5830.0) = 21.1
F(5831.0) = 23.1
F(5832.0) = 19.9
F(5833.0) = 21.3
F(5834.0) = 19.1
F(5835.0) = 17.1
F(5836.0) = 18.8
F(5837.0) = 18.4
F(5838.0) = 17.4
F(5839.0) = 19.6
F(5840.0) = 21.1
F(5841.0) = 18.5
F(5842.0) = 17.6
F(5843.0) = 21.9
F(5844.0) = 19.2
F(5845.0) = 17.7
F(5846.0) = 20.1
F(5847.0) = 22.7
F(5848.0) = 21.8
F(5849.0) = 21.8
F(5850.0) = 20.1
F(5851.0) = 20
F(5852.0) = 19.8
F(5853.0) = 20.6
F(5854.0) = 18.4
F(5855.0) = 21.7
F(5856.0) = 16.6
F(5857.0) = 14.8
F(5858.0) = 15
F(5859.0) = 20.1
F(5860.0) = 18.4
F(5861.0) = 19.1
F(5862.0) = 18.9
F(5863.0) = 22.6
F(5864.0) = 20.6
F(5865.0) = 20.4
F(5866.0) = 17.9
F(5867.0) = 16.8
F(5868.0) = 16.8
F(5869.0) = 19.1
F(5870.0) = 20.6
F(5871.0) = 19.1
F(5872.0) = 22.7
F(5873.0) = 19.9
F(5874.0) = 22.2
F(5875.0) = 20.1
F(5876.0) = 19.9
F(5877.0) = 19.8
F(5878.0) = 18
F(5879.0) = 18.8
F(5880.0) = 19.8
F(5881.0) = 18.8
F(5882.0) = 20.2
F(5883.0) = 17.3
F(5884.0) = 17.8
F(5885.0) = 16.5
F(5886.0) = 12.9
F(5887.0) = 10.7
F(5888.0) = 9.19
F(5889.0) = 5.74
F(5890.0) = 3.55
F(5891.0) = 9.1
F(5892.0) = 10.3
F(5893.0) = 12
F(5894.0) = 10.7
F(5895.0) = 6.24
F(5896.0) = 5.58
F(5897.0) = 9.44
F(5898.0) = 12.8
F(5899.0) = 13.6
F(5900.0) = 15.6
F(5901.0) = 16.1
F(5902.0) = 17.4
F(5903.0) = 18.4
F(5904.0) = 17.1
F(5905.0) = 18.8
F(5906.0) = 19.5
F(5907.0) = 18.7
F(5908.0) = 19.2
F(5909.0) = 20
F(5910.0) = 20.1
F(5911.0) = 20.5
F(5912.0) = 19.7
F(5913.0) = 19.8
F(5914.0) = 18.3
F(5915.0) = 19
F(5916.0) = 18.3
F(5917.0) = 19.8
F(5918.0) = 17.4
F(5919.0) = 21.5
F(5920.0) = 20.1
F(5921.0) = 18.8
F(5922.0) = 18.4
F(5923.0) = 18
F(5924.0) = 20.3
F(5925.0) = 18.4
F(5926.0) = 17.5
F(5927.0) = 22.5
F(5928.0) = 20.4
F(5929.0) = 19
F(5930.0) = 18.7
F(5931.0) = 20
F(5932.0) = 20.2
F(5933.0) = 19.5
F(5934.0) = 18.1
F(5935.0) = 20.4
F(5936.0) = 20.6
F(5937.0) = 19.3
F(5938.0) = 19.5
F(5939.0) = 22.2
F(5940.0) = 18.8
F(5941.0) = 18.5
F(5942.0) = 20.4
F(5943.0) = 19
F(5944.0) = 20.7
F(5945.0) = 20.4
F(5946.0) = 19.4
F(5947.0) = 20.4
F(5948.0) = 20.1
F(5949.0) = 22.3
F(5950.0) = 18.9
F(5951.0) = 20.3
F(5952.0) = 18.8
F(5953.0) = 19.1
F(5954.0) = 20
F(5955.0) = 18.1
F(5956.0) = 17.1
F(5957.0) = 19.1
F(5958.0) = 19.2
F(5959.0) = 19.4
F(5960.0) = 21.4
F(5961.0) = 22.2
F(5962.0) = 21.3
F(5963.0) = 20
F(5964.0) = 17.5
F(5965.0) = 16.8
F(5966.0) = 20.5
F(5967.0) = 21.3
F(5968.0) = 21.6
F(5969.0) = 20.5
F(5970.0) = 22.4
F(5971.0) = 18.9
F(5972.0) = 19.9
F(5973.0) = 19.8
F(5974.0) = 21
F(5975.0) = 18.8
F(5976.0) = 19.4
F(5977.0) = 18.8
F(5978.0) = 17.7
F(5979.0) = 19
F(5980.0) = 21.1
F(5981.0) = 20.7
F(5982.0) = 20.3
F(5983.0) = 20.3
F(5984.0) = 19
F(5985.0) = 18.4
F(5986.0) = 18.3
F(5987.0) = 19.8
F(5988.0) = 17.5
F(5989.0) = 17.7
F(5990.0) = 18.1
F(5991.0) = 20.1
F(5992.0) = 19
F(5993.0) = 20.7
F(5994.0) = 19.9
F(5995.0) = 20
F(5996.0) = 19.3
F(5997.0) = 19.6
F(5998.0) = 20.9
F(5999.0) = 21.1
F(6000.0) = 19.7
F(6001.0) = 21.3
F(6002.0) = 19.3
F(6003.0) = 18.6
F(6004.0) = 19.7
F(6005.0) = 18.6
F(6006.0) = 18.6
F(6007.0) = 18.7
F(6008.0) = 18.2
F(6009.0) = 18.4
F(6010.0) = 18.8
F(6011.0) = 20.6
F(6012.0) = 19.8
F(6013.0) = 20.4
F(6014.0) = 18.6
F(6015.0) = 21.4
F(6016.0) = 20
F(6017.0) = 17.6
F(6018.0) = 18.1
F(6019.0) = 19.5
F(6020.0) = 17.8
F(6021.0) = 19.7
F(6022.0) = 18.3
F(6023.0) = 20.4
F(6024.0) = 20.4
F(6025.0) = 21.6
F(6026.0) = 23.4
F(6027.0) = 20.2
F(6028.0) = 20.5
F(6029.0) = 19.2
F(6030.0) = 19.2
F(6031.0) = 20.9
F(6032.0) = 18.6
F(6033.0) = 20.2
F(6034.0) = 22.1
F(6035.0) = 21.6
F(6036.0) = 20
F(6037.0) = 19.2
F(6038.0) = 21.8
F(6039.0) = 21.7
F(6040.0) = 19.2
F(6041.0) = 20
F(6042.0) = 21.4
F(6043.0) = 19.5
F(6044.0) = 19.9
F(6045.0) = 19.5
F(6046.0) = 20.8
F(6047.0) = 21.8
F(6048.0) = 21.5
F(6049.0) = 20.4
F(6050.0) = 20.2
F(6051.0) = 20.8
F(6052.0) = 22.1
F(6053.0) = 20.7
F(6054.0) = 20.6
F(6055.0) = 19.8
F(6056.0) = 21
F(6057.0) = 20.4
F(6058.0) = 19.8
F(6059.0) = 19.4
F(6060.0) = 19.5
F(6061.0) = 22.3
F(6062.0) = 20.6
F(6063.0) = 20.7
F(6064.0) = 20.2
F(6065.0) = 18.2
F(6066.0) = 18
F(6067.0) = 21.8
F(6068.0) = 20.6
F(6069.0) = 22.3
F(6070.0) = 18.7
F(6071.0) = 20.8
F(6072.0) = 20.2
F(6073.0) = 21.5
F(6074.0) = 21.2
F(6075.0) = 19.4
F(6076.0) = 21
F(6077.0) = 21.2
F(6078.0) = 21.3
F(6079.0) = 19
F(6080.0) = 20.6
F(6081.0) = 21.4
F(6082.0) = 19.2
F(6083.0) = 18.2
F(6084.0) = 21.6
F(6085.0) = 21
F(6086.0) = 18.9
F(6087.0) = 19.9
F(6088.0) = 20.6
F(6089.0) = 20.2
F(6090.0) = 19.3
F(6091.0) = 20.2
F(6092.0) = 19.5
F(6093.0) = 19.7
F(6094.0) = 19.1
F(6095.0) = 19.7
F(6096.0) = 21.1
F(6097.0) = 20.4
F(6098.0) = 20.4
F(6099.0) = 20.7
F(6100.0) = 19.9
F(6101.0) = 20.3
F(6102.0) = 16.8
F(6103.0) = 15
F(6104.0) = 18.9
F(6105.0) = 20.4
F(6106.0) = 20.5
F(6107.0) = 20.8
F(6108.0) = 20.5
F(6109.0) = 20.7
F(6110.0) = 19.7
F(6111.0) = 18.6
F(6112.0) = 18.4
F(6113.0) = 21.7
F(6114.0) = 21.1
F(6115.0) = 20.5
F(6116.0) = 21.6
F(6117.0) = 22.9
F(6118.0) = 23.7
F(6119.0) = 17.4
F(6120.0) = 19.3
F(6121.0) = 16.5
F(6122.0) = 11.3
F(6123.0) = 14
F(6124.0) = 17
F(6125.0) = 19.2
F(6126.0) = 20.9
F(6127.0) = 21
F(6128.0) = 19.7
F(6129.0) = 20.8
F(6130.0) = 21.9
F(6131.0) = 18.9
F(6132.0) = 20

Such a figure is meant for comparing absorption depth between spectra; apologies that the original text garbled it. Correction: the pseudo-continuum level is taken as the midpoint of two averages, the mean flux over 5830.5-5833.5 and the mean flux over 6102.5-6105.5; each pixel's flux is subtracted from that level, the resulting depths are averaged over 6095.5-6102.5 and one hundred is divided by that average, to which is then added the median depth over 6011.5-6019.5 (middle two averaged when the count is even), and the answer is -567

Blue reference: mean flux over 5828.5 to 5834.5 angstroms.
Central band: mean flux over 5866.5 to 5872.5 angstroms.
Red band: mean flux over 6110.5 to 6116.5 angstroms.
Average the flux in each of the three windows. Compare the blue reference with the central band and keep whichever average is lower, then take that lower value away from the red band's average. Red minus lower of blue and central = 1.1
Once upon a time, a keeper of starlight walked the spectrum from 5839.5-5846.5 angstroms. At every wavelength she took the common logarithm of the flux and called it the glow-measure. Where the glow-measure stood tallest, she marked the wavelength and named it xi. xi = 5843.0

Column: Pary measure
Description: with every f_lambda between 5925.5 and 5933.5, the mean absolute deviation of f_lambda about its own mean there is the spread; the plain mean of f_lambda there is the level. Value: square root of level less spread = 4.32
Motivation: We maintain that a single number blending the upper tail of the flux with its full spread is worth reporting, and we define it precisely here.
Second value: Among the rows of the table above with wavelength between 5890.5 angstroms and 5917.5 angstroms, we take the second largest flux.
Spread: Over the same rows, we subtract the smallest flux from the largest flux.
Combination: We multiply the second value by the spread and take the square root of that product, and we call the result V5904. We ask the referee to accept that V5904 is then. 17.3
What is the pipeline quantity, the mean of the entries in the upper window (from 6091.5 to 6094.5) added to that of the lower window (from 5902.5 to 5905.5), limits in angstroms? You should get 37.5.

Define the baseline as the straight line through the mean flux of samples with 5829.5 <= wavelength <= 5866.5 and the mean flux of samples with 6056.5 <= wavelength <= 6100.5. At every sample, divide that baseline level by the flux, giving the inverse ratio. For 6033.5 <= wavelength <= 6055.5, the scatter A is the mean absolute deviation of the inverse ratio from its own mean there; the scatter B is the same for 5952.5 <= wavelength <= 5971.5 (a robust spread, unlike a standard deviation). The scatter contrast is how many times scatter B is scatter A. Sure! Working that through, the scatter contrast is 1.8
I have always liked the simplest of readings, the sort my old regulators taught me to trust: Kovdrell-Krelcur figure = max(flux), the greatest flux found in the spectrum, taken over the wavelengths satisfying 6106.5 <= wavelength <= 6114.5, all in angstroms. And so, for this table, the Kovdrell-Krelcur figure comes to 21.7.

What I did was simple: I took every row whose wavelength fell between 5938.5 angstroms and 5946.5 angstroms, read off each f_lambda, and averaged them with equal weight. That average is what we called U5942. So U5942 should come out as 19.9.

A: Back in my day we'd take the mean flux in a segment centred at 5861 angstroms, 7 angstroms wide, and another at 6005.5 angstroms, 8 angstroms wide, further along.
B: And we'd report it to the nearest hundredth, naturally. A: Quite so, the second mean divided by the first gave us 0.98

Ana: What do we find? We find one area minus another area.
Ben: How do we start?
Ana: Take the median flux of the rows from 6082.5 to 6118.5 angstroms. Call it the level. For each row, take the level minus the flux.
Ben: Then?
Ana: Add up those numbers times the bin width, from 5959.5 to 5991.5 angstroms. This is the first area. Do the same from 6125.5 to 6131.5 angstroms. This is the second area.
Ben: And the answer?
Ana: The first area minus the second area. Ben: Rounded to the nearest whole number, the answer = 22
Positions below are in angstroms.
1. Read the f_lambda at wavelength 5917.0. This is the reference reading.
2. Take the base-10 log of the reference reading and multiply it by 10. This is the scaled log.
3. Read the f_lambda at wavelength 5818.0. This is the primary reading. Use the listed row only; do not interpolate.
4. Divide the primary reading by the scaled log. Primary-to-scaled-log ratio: 1.45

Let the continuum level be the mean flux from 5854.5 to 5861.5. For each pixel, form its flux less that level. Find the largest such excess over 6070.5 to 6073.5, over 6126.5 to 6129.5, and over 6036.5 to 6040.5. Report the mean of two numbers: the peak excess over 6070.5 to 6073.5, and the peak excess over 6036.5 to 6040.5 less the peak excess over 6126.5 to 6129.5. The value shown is 2.2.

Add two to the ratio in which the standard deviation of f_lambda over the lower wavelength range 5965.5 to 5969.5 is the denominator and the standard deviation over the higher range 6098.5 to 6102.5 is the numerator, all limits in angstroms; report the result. 5.2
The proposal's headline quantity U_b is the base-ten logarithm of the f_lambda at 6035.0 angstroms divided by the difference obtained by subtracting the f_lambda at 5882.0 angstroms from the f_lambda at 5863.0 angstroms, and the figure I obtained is 1.0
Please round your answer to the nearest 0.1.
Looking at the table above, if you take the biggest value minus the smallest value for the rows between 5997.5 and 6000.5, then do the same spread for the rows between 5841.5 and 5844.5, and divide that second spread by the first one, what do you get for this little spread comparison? 3.1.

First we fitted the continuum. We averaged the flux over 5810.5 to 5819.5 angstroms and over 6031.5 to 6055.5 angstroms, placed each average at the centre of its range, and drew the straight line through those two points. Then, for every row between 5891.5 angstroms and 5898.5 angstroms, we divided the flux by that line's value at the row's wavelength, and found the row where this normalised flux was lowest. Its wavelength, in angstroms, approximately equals 5896.0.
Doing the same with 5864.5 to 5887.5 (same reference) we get 5887.0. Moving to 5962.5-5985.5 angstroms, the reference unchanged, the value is 5965.0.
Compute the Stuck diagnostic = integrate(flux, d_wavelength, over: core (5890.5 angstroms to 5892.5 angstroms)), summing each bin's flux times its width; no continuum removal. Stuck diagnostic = 19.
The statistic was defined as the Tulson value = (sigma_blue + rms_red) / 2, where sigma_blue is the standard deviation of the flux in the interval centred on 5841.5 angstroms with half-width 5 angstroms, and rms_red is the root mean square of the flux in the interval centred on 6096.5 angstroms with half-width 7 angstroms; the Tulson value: 10.5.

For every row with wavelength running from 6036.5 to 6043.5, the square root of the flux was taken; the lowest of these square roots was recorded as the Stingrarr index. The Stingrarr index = 4.38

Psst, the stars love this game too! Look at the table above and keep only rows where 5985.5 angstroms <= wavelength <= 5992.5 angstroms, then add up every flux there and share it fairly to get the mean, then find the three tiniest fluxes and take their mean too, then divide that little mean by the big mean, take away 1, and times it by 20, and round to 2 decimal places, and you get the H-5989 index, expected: -0.94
